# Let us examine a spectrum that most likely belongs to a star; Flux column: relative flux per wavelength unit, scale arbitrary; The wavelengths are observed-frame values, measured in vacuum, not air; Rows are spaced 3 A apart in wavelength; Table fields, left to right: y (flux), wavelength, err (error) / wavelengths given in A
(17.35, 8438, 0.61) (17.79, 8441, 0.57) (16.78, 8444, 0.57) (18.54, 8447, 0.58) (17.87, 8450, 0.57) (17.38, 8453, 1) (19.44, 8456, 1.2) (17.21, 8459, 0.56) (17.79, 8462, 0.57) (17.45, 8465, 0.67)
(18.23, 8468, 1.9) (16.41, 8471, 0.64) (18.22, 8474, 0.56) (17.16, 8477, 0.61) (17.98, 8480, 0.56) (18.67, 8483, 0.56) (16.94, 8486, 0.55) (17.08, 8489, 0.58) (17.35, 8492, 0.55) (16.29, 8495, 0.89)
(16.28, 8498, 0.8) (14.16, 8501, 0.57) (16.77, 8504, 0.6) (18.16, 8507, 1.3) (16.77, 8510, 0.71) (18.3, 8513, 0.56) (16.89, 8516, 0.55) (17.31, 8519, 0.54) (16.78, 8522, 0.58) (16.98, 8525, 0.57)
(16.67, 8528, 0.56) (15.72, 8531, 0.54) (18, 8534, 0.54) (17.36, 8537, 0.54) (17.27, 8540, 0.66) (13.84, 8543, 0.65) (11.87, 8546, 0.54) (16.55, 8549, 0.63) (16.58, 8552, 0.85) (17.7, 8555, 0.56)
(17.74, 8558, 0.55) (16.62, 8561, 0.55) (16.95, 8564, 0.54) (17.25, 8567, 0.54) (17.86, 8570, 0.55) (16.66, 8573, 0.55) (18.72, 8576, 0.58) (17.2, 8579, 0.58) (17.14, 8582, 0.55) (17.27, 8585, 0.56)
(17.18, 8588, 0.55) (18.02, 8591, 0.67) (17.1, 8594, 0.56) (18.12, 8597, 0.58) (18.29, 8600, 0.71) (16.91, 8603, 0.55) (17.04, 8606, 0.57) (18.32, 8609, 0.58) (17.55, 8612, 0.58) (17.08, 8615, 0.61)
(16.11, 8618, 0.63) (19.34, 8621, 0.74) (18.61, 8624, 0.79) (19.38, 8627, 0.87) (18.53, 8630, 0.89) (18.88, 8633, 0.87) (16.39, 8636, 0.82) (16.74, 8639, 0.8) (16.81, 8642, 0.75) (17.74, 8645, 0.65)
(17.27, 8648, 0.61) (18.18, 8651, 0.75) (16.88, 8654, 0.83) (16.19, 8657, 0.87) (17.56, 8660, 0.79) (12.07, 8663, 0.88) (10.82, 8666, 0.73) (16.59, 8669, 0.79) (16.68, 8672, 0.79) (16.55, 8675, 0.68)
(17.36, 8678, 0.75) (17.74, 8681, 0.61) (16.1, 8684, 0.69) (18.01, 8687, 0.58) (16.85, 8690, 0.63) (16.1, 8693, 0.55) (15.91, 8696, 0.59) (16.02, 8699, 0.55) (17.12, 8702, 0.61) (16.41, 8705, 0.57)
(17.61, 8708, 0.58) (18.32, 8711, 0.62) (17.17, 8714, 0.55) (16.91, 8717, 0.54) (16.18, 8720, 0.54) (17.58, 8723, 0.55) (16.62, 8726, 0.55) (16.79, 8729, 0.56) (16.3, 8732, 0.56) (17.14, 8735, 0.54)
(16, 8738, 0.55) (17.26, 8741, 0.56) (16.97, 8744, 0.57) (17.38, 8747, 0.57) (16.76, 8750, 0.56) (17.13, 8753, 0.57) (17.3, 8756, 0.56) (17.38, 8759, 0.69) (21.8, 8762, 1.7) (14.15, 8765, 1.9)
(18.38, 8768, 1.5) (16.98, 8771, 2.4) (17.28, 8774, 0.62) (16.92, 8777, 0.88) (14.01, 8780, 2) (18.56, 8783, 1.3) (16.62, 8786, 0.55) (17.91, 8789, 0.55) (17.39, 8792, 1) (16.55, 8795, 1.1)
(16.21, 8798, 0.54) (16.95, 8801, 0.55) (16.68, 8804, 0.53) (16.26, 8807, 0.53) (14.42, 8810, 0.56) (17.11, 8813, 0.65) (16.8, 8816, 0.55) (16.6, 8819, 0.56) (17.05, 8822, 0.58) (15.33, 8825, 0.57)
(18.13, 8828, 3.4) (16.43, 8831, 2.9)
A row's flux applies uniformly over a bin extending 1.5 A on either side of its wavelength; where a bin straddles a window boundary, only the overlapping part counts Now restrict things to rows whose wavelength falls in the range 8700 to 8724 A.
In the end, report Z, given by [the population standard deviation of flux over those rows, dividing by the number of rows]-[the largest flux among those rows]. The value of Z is -17.7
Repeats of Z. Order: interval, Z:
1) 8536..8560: -15.8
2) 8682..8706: -17.3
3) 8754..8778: -19.8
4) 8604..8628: -18.3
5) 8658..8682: -15.2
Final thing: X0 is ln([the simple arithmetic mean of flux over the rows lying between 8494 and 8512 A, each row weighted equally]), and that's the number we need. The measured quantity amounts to 2.80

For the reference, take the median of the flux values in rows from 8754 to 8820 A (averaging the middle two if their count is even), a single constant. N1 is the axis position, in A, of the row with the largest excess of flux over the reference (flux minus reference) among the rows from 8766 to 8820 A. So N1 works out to 8783 A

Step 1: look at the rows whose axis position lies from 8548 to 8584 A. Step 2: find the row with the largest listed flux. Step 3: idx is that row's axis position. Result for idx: 8576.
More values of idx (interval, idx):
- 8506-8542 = 8513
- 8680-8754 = 8711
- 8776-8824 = 8783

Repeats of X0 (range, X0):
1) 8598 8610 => 2.87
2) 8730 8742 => 2.81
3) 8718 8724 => 2.83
